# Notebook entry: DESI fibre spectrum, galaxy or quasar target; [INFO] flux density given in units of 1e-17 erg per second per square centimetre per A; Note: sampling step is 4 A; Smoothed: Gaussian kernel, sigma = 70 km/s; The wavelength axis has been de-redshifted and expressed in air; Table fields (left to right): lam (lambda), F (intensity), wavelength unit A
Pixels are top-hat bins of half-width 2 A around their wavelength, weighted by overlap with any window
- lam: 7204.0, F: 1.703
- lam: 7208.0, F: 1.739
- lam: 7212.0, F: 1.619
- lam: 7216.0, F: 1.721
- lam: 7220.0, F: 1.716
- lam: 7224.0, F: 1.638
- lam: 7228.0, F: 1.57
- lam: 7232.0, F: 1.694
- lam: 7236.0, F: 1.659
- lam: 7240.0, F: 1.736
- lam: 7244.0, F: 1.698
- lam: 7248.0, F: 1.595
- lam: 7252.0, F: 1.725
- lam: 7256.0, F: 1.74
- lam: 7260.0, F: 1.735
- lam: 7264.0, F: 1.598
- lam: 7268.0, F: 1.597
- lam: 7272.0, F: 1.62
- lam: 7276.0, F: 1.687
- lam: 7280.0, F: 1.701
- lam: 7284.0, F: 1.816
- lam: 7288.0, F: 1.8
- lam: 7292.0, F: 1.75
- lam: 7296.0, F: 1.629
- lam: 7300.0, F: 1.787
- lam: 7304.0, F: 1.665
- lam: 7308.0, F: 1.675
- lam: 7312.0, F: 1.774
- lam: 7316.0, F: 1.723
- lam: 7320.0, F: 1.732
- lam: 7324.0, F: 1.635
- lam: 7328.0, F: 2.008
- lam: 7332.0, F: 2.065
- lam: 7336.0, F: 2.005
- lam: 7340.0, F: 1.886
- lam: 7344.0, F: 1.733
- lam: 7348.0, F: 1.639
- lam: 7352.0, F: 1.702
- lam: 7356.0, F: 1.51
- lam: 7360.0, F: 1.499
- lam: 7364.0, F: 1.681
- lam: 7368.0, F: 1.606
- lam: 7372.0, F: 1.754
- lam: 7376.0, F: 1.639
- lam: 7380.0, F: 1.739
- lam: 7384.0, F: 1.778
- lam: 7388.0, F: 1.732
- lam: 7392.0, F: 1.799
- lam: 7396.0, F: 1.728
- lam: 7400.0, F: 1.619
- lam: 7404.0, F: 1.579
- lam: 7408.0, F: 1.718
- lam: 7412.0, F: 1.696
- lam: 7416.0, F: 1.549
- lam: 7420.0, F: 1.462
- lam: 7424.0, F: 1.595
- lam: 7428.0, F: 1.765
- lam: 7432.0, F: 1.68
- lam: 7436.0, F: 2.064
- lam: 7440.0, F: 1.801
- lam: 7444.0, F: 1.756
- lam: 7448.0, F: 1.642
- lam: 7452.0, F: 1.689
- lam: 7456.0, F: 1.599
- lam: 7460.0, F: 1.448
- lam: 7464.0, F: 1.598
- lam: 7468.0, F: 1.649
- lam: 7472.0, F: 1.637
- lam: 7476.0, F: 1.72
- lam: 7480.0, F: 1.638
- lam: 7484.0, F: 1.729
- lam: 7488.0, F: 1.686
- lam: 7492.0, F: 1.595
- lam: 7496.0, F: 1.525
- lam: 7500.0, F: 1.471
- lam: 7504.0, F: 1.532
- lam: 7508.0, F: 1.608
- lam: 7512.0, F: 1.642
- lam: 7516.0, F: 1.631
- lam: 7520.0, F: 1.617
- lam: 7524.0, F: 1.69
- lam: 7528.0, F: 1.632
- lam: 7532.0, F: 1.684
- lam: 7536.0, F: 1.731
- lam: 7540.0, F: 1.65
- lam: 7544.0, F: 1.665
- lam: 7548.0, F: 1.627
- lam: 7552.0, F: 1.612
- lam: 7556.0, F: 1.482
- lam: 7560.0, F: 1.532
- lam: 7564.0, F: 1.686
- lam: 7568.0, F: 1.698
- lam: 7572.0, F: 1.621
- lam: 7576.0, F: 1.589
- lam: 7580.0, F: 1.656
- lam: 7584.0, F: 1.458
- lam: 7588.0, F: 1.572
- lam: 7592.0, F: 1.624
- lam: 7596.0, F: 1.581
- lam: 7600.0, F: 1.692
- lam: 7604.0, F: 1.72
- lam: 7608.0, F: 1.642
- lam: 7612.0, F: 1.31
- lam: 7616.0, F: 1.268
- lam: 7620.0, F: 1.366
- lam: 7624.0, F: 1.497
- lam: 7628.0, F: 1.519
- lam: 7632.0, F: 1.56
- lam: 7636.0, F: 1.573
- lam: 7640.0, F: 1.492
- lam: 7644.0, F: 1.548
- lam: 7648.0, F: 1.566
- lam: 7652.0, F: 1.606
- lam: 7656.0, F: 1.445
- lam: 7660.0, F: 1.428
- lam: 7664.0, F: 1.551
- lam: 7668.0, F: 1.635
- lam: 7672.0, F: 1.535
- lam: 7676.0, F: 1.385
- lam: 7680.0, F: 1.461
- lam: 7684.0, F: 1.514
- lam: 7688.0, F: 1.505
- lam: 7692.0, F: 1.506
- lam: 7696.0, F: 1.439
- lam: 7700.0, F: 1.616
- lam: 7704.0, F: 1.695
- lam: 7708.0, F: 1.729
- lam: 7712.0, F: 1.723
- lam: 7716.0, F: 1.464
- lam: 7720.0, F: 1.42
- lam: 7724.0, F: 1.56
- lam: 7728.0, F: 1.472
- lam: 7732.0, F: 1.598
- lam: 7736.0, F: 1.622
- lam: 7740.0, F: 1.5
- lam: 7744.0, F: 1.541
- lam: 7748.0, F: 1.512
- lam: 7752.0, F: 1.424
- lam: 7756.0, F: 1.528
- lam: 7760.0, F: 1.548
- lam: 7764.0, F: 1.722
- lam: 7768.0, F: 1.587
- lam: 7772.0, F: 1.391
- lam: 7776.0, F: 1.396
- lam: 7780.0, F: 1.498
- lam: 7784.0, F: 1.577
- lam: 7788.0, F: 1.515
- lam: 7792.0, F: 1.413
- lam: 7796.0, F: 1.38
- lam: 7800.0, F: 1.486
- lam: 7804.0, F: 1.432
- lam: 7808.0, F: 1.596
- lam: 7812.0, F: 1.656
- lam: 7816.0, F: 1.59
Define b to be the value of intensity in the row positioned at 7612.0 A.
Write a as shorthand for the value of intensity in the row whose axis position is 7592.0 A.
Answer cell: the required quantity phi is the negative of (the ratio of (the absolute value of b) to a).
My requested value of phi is -0.81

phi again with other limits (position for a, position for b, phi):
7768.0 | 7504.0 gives -0.97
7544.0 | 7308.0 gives -1.01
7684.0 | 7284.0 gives -1.20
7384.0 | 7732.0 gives -0.90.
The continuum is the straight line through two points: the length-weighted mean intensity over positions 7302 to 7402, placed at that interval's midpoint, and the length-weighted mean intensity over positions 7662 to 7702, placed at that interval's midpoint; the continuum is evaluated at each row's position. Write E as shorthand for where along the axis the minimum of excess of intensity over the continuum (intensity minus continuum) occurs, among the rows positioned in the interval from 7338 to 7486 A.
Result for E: 7360.0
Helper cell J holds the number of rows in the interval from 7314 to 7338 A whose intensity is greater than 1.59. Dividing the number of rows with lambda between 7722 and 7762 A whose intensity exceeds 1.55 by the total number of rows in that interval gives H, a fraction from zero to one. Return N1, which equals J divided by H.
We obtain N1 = 20.0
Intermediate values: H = 0.3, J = 6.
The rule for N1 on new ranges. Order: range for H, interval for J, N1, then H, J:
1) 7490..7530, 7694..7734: 7.1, 0.7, 5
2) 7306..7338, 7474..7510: 6.0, 1.0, 6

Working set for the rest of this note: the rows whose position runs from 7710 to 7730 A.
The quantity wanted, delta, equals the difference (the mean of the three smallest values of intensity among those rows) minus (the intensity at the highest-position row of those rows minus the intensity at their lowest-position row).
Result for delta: 1.70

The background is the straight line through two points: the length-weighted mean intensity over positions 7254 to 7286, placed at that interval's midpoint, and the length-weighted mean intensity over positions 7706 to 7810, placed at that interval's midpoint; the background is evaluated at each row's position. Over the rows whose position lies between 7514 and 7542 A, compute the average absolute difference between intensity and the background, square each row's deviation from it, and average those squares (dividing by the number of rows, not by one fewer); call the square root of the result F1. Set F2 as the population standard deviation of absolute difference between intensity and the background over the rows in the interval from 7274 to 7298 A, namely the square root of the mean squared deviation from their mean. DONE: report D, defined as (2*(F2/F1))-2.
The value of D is 0.5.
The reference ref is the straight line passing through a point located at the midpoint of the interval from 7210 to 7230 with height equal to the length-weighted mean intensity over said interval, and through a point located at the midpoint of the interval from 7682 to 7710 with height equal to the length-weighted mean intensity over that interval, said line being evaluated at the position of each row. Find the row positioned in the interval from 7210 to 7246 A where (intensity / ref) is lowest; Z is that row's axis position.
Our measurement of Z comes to 7228.0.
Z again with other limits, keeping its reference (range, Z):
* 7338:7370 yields 7360.0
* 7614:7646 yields 7616.0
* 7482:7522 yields 7500.0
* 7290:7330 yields 7296.0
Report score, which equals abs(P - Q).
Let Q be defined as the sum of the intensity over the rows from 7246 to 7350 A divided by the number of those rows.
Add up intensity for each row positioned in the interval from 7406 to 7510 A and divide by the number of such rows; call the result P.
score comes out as 0.095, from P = 1.65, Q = 1.74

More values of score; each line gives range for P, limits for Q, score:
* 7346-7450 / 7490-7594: 0.073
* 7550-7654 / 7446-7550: 0.072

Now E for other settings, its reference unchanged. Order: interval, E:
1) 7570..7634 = 7616.0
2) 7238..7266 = 7248.0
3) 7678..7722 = 7720.0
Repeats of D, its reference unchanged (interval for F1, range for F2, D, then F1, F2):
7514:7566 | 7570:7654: 2.6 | 0.036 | 0.084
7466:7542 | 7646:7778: 0.7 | 0.042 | 0.056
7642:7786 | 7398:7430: -0.3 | 0.056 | 0.046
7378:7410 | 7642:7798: 1.1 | 0.037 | 0.056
